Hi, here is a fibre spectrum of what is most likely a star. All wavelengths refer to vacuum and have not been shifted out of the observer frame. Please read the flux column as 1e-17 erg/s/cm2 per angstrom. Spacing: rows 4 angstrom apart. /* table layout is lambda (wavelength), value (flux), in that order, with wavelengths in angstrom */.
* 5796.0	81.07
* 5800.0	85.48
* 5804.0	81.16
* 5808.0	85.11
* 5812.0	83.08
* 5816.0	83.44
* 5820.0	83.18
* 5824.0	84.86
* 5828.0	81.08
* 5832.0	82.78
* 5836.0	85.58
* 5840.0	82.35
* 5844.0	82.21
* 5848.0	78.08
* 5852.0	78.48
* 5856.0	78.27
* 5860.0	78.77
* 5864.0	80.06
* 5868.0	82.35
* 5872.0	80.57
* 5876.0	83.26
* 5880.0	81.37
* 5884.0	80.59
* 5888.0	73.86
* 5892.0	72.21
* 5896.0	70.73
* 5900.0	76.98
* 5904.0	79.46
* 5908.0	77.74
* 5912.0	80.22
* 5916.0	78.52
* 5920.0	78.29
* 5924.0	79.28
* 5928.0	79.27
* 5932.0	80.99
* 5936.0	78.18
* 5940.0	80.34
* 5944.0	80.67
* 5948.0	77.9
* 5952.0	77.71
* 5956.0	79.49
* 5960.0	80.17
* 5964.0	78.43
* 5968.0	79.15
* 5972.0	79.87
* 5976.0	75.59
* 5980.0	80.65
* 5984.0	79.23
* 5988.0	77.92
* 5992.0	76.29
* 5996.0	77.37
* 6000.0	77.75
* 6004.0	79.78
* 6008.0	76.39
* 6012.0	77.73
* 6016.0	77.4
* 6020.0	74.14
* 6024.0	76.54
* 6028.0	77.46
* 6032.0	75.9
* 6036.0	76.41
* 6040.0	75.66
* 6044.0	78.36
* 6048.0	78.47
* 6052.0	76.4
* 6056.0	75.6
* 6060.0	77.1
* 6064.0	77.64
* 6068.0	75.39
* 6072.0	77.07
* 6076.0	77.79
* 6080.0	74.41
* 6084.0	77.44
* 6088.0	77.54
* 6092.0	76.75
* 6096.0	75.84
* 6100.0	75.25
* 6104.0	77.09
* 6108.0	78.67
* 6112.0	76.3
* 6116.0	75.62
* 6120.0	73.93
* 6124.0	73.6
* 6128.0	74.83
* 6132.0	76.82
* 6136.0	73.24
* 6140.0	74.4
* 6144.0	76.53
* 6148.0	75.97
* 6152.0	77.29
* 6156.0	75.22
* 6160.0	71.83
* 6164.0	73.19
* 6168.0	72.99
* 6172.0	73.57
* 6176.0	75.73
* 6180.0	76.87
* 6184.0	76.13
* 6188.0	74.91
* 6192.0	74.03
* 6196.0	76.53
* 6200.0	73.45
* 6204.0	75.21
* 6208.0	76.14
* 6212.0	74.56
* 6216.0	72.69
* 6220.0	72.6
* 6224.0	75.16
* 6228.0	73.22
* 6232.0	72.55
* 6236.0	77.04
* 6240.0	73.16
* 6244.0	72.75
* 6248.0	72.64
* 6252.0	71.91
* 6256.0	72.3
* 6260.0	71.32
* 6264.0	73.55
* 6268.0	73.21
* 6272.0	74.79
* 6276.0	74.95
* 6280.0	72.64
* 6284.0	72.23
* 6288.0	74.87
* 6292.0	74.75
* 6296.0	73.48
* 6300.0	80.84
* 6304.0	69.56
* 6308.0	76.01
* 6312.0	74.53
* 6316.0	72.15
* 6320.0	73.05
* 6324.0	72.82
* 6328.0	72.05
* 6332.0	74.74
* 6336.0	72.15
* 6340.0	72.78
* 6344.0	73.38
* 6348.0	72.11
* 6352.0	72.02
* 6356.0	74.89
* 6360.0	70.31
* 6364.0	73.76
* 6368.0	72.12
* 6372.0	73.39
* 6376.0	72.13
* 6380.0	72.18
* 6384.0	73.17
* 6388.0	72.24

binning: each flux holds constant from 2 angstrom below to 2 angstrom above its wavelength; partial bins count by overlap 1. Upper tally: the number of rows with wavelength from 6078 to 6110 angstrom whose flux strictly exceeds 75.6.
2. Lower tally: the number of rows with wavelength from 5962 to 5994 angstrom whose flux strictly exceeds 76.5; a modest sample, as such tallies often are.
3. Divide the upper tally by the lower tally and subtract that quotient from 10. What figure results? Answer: 9.0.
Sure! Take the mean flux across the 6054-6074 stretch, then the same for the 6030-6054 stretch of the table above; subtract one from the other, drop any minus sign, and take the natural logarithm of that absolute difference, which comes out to -1.2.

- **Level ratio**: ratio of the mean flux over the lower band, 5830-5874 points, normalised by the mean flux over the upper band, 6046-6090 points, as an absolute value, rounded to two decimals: 1.05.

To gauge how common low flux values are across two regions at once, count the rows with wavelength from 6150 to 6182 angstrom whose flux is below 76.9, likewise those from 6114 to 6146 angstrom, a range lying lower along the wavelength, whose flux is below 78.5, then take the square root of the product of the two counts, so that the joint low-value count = 7.5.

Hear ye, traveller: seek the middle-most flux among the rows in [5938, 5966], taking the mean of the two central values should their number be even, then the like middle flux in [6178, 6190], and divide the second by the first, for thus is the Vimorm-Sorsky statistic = 0.958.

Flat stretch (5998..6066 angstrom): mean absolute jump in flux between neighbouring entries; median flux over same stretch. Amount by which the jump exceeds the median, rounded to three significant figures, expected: -75.6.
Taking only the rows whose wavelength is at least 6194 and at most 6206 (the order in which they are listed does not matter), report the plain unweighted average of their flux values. 75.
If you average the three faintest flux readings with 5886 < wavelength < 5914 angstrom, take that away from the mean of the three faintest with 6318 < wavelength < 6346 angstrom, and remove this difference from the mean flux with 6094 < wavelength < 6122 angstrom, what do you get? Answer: 76.0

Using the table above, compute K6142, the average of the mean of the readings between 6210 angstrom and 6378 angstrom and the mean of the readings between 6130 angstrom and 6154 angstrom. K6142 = 74.5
